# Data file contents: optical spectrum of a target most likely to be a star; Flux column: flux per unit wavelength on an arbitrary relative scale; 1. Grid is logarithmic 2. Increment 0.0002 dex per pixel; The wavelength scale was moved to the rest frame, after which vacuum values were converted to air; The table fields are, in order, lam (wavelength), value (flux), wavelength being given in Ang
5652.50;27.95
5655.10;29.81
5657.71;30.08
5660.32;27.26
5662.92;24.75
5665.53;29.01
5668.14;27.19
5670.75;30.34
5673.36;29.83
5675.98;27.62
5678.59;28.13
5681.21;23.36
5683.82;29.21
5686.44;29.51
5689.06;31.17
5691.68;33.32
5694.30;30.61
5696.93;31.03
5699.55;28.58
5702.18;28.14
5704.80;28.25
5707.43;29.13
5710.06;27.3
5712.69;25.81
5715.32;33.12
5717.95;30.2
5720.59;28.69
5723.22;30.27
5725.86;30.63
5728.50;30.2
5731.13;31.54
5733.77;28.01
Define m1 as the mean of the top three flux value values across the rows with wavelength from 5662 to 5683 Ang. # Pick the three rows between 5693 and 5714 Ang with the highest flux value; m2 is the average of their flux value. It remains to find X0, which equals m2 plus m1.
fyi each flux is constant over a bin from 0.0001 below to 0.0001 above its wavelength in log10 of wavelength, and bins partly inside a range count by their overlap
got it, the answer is 60.0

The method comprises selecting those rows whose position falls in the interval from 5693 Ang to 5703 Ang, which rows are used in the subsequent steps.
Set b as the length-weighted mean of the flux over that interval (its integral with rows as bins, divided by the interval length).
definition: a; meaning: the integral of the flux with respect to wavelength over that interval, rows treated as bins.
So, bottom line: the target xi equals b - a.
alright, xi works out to -267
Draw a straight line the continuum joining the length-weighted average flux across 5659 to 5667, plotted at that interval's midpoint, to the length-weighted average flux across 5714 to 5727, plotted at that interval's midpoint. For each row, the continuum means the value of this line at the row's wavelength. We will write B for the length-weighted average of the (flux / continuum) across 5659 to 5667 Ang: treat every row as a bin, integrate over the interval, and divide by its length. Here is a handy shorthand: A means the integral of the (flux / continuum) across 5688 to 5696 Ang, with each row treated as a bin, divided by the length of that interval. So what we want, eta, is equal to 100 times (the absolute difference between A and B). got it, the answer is 9.9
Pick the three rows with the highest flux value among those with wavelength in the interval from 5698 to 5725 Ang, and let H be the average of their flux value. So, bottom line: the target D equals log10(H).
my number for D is 1.494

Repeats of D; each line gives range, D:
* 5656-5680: 1.478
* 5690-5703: 1.500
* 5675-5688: 1.462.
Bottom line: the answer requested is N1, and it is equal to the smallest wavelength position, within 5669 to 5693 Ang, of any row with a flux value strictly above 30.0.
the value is 5670.75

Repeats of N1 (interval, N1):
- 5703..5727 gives 5715.32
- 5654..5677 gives 5657.71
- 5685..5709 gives 5689.06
